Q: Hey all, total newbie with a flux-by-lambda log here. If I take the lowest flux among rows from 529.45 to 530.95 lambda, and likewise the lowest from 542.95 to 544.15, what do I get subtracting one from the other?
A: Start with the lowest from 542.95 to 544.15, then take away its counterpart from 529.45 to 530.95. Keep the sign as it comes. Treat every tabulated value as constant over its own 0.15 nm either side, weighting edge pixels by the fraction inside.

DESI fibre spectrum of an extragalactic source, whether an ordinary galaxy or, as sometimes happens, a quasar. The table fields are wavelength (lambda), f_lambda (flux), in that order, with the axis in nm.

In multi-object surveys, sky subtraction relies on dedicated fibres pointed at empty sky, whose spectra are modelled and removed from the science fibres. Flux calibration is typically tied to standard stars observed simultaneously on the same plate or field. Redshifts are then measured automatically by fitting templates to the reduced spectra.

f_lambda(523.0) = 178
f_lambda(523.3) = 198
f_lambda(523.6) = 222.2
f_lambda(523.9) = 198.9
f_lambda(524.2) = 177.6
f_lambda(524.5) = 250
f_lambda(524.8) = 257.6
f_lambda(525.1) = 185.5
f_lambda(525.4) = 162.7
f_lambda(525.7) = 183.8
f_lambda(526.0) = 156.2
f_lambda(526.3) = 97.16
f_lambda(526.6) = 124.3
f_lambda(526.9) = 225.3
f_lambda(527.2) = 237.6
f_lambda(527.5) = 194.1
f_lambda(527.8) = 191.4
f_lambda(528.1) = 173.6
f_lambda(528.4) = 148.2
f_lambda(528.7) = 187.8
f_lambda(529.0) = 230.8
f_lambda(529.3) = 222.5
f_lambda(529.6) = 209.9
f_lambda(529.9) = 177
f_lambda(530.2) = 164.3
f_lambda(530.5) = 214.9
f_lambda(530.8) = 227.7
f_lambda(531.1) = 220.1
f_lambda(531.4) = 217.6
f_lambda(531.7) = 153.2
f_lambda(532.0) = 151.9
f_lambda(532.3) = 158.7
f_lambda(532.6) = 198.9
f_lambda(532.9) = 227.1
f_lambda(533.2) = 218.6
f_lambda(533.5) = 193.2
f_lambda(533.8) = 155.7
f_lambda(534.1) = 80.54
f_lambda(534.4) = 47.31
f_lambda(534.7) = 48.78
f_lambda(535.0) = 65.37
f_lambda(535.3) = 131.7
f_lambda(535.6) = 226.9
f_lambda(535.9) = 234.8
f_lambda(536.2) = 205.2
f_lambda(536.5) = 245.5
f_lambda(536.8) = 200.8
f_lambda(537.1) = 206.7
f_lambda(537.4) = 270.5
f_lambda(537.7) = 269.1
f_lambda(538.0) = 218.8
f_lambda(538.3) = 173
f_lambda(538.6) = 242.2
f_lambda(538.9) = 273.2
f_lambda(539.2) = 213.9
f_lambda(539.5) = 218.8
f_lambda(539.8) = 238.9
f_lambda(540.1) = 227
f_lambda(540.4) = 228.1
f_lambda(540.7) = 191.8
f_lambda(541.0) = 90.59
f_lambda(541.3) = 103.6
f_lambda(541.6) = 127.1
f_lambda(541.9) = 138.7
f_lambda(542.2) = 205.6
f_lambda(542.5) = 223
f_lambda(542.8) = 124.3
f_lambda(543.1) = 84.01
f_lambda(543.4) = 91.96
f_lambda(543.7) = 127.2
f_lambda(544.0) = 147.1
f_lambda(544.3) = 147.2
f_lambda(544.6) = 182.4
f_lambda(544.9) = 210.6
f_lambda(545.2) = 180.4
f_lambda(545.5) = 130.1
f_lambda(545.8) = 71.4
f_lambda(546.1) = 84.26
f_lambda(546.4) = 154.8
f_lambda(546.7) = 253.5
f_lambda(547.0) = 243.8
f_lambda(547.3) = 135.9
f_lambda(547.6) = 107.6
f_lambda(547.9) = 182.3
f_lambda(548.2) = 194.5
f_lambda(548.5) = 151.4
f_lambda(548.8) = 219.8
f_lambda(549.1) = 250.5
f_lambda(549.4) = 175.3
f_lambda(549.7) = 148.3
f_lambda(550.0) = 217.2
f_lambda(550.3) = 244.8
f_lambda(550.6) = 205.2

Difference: -80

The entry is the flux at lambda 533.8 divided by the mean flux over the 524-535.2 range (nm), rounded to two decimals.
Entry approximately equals 0.88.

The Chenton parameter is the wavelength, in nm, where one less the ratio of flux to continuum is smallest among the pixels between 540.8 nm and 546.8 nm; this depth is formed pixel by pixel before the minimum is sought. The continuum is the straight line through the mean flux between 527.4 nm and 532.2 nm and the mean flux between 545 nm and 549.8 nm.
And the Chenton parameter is 546.7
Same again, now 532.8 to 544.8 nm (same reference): 538.9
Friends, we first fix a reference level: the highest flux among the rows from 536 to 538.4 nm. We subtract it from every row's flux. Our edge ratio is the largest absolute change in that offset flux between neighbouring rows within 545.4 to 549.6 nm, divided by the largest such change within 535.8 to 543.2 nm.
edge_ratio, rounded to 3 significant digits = 1.07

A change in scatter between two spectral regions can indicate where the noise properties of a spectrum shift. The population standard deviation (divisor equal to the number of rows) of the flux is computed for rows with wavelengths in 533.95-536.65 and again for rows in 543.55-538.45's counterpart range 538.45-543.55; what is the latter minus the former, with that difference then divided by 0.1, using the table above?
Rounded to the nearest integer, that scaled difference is -188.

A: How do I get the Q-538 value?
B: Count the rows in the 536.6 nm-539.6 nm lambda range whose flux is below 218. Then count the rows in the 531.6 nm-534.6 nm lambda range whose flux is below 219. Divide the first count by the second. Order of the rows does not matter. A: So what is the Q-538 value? 0.44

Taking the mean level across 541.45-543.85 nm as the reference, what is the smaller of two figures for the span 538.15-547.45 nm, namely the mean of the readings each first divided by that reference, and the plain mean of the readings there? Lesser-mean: 1.21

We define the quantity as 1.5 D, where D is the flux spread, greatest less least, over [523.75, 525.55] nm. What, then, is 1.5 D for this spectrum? 142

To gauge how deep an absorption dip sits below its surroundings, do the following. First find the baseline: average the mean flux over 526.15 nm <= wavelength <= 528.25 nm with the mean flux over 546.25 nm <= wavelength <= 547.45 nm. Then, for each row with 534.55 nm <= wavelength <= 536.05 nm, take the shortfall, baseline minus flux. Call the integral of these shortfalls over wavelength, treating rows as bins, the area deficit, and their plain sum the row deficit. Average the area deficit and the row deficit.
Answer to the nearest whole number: 149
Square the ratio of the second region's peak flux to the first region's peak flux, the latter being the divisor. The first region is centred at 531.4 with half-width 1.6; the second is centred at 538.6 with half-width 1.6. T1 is 1.4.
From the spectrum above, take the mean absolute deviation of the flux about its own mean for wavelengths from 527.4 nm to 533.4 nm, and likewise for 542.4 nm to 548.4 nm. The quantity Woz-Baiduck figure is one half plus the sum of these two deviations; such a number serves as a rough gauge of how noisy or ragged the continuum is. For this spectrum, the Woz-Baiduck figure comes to 69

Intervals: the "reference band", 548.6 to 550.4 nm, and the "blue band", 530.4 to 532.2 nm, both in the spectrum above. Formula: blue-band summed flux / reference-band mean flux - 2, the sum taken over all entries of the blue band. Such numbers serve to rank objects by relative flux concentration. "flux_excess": 3.7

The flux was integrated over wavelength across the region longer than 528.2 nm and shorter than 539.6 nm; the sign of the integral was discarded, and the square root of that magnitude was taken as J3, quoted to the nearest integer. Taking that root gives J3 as 47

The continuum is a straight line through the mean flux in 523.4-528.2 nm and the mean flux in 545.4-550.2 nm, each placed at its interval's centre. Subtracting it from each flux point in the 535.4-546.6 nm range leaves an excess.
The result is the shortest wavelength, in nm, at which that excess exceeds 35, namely 535.6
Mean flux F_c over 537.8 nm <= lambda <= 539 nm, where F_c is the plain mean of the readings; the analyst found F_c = 227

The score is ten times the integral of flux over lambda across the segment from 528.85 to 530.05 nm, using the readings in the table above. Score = 2521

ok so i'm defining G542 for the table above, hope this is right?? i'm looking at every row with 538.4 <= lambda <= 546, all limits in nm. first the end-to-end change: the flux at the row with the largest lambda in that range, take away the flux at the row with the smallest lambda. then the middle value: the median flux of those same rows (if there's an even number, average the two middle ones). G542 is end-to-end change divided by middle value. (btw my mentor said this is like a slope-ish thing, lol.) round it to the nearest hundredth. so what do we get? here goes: -0.95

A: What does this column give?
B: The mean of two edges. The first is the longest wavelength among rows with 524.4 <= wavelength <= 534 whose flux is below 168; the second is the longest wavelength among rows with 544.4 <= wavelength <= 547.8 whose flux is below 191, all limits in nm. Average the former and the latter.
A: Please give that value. 540.70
